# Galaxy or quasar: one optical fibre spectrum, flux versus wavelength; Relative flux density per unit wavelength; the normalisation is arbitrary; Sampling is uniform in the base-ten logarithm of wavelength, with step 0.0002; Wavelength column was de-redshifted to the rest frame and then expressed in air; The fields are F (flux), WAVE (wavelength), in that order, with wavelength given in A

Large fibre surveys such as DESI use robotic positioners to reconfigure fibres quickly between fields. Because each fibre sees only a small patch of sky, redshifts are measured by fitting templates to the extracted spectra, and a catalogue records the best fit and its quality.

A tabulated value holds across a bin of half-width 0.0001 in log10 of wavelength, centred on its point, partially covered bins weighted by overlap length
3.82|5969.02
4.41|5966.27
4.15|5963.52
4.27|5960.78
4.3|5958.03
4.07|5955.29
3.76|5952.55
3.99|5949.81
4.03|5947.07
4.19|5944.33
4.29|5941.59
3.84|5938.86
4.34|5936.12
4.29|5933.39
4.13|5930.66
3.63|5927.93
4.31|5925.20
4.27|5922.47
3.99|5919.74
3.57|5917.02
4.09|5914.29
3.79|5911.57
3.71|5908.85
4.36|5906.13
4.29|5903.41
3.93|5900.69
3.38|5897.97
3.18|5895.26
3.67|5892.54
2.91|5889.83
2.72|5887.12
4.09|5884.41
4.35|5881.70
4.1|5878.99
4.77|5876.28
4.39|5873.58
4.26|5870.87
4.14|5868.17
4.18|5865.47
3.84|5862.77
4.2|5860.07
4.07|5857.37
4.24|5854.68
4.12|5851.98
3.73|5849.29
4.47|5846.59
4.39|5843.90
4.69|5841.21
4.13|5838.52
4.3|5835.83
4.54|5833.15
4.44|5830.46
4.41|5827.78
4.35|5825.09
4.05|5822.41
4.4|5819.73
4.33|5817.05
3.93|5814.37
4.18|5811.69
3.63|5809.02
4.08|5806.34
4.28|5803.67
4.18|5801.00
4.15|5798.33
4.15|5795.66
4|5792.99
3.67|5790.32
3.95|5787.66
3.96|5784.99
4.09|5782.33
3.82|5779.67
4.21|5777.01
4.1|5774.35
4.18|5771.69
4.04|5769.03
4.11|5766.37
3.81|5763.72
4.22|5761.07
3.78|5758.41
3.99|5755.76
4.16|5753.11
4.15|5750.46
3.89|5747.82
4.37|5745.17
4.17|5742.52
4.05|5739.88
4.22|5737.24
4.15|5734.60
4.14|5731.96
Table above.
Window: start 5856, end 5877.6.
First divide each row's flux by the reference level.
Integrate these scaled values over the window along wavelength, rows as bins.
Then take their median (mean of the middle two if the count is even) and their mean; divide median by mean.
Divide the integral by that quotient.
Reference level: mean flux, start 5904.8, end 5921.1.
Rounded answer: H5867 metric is 23.6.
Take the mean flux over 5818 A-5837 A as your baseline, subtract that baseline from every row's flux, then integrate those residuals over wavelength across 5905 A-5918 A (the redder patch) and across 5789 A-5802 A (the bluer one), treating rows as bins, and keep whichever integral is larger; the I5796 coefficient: -4.3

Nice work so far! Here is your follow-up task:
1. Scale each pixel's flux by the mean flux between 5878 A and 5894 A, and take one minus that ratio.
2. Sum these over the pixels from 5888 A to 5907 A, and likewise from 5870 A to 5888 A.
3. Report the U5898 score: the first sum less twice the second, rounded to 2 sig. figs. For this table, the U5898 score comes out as 1.7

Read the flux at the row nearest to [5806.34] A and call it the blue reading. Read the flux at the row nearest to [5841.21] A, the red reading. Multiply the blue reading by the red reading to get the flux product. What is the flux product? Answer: 19.1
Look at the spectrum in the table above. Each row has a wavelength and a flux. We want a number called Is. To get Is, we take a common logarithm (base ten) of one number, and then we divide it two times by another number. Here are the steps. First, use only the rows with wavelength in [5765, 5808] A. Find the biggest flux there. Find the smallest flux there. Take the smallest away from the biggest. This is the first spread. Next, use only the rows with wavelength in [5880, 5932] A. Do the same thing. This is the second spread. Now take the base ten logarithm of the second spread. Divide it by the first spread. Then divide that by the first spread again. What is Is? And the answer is 0.6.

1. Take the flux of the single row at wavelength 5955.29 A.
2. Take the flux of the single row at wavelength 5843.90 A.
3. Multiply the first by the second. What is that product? 17.9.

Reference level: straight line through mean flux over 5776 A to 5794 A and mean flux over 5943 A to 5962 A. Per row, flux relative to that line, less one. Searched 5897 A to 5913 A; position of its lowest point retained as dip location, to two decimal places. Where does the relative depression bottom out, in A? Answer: 5897.97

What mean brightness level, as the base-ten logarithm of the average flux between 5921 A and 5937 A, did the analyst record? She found 0.619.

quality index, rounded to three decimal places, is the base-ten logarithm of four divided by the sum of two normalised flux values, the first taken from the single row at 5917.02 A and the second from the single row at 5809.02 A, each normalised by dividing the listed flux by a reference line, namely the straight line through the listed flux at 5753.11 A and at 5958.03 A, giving 0.372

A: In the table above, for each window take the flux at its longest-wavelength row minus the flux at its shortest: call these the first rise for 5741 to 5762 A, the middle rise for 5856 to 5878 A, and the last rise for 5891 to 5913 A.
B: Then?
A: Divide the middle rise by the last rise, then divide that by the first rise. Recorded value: 117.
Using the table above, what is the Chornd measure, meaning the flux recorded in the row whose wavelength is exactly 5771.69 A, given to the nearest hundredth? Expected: 4.18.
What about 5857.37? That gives 4.07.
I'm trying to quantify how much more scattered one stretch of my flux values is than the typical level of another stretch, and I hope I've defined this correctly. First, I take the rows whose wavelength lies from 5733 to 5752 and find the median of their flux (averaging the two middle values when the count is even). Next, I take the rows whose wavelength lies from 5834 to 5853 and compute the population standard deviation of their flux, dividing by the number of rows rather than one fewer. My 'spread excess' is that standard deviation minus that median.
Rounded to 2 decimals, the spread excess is -3.87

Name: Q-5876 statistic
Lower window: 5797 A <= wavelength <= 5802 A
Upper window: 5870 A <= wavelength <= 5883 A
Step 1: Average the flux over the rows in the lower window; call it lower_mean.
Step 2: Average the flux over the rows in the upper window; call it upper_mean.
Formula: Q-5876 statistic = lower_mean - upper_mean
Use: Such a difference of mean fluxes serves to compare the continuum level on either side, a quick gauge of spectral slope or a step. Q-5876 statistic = -0.2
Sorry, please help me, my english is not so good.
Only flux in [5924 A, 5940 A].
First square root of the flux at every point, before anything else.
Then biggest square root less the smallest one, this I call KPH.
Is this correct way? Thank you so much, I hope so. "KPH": 0.18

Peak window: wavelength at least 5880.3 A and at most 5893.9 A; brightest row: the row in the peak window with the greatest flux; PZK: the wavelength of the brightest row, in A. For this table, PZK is 5881.70 A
